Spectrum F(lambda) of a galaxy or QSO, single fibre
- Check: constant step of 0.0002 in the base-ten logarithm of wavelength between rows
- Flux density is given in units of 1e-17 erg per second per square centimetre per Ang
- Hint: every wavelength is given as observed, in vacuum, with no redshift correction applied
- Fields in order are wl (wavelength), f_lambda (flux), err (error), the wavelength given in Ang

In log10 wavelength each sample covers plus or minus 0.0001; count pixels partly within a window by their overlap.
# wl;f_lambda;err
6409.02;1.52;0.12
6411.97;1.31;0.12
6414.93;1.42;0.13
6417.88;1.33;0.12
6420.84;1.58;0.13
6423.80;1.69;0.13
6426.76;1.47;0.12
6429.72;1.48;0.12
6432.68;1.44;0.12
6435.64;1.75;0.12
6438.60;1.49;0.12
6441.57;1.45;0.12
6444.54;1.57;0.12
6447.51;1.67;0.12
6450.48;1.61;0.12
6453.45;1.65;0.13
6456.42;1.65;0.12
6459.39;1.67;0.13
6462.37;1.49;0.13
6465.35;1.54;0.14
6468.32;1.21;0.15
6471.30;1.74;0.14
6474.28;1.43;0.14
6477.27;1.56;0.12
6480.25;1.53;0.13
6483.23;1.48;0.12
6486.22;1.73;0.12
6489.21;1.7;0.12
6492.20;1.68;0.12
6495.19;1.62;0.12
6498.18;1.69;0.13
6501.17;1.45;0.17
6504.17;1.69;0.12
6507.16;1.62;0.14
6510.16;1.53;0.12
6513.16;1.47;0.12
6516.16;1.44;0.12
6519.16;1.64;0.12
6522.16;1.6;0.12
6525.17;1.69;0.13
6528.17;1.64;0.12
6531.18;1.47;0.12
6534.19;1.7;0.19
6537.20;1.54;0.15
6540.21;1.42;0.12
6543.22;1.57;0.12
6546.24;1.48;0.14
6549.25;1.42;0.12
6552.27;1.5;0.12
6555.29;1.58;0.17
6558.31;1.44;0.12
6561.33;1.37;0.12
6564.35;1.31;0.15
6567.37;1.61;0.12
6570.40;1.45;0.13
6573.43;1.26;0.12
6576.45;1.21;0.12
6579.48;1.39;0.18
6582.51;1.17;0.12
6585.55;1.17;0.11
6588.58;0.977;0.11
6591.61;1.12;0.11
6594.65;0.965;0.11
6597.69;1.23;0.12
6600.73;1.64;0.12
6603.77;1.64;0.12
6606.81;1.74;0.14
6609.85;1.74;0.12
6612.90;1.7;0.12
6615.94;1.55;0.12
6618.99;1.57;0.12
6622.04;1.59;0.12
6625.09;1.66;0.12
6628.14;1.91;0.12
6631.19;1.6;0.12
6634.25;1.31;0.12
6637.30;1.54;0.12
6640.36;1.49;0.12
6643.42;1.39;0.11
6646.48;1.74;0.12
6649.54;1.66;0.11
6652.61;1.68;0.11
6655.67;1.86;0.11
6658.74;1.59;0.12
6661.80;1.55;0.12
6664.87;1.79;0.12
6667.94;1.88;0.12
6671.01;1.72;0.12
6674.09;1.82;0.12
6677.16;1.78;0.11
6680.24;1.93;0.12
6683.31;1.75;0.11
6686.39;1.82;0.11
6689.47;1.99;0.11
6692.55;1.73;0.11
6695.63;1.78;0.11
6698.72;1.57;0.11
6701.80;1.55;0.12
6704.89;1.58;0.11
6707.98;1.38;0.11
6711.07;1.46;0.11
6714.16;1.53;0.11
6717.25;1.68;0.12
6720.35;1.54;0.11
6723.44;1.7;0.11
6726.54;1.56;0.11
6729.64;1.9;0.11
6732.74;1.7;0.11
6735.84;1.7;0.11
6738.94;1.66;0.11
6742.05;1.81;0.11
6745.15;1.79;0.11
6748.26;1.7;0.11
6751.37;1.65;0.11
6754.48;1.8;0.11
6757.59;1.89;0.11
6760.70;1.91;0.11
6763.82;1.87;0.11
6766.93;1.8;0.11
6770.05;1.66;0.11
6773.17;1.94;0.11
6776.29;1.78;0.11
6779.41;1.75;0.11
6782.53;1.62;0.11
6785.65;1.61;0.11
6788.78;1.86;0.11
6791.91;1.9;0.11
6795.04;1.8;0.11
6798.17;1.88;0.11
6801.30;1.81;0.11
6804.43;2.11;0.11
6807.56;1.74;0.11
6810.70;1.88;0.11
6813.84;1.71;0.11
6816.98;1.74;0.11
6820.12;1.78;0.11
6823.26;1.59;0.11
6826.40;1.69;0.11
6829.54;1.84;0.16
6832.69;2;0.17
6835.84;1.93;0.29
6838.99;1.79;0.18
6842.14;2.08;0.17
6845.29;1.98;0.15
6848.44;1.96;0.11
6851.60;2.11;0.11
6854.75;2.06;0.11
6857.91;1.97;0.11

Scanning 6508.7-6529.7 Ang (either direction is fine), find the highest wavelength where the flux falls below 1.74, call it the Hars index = 6528.17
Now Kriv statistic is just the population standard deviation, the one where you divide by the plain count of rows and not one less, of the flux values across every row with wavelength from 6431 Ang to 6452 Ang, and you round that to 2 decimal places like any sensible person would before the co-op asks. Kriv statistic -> 0.11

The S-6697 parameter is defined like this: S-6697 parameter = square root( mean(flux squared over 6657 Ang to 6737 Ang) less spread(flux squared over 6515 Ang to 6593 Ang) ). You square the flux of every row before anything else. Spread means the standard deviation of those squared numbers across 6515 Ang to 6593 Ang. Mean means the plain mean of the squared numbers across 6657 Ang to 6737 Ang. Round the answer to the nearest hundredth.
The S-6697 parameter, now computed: 1.54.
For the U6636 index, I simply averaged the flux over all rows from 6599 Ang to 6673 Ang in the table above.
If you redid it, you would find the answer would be 1.65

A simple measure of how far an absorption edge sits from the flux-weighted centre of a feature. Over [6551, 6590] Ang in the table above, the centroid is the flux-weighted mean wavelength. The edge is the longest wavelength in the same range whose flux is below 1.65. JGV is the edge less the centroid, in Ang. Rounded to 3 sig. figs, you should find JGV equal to 19.3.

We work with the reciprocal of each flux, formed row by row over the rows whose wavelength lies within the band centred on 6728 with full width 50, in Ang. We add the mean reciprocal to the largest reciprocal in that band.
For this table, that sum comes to 1.34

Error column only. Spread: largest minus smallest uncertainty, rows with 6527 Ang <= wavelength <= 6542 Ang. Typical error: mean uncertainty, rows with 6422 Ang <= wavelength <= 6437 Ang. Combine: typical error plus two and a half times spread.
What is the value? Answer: 0.297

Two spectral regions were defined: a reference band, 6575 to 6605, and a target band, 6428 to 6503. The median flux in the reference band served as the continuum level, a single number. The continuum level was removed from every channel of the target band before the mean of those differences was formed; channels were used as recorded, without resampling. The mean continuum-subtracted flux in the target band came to 0.38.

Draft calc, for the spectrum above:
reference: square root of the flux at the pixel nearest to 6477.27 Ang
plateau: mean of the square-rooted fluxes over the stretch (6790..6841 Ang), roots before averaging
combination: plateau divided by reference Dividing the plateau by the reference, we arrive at 1.08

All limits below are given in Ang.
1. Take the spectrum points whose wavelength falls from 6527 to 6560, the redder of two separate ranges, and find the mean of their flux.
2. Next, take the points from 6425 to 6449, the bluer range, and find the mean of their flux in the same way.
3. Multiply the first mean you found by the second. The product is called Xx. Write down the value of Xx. 2.35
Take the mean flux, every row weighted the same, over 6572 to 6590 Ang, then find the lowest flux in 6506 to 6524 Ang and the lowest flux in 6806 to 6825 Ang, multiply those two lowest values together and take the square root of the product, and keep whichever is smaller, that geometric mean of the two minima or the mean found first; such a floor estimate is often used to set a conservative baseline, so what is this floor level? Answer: 1.20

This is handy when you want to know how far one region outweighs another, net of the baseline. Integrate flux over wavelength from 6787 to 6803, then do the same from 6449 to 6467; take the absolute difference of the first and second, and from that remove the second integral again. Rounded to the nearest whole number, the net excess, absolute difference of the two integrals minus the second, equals -28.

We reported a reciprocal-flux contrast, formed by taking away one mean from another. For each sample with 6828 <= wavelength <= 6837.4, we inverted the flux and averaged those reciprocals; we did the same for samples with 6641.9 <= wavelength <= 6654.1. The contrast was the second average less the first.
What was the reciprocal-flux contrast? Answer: 0.10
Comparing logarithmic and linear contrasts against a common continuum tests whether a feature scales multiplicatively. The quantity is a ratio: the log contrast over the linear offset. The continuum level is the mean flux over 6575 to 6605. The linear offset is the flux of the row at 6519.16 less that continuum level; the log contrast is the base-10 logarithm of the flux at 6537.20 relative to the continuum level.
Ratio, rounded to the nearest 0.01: 0.23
